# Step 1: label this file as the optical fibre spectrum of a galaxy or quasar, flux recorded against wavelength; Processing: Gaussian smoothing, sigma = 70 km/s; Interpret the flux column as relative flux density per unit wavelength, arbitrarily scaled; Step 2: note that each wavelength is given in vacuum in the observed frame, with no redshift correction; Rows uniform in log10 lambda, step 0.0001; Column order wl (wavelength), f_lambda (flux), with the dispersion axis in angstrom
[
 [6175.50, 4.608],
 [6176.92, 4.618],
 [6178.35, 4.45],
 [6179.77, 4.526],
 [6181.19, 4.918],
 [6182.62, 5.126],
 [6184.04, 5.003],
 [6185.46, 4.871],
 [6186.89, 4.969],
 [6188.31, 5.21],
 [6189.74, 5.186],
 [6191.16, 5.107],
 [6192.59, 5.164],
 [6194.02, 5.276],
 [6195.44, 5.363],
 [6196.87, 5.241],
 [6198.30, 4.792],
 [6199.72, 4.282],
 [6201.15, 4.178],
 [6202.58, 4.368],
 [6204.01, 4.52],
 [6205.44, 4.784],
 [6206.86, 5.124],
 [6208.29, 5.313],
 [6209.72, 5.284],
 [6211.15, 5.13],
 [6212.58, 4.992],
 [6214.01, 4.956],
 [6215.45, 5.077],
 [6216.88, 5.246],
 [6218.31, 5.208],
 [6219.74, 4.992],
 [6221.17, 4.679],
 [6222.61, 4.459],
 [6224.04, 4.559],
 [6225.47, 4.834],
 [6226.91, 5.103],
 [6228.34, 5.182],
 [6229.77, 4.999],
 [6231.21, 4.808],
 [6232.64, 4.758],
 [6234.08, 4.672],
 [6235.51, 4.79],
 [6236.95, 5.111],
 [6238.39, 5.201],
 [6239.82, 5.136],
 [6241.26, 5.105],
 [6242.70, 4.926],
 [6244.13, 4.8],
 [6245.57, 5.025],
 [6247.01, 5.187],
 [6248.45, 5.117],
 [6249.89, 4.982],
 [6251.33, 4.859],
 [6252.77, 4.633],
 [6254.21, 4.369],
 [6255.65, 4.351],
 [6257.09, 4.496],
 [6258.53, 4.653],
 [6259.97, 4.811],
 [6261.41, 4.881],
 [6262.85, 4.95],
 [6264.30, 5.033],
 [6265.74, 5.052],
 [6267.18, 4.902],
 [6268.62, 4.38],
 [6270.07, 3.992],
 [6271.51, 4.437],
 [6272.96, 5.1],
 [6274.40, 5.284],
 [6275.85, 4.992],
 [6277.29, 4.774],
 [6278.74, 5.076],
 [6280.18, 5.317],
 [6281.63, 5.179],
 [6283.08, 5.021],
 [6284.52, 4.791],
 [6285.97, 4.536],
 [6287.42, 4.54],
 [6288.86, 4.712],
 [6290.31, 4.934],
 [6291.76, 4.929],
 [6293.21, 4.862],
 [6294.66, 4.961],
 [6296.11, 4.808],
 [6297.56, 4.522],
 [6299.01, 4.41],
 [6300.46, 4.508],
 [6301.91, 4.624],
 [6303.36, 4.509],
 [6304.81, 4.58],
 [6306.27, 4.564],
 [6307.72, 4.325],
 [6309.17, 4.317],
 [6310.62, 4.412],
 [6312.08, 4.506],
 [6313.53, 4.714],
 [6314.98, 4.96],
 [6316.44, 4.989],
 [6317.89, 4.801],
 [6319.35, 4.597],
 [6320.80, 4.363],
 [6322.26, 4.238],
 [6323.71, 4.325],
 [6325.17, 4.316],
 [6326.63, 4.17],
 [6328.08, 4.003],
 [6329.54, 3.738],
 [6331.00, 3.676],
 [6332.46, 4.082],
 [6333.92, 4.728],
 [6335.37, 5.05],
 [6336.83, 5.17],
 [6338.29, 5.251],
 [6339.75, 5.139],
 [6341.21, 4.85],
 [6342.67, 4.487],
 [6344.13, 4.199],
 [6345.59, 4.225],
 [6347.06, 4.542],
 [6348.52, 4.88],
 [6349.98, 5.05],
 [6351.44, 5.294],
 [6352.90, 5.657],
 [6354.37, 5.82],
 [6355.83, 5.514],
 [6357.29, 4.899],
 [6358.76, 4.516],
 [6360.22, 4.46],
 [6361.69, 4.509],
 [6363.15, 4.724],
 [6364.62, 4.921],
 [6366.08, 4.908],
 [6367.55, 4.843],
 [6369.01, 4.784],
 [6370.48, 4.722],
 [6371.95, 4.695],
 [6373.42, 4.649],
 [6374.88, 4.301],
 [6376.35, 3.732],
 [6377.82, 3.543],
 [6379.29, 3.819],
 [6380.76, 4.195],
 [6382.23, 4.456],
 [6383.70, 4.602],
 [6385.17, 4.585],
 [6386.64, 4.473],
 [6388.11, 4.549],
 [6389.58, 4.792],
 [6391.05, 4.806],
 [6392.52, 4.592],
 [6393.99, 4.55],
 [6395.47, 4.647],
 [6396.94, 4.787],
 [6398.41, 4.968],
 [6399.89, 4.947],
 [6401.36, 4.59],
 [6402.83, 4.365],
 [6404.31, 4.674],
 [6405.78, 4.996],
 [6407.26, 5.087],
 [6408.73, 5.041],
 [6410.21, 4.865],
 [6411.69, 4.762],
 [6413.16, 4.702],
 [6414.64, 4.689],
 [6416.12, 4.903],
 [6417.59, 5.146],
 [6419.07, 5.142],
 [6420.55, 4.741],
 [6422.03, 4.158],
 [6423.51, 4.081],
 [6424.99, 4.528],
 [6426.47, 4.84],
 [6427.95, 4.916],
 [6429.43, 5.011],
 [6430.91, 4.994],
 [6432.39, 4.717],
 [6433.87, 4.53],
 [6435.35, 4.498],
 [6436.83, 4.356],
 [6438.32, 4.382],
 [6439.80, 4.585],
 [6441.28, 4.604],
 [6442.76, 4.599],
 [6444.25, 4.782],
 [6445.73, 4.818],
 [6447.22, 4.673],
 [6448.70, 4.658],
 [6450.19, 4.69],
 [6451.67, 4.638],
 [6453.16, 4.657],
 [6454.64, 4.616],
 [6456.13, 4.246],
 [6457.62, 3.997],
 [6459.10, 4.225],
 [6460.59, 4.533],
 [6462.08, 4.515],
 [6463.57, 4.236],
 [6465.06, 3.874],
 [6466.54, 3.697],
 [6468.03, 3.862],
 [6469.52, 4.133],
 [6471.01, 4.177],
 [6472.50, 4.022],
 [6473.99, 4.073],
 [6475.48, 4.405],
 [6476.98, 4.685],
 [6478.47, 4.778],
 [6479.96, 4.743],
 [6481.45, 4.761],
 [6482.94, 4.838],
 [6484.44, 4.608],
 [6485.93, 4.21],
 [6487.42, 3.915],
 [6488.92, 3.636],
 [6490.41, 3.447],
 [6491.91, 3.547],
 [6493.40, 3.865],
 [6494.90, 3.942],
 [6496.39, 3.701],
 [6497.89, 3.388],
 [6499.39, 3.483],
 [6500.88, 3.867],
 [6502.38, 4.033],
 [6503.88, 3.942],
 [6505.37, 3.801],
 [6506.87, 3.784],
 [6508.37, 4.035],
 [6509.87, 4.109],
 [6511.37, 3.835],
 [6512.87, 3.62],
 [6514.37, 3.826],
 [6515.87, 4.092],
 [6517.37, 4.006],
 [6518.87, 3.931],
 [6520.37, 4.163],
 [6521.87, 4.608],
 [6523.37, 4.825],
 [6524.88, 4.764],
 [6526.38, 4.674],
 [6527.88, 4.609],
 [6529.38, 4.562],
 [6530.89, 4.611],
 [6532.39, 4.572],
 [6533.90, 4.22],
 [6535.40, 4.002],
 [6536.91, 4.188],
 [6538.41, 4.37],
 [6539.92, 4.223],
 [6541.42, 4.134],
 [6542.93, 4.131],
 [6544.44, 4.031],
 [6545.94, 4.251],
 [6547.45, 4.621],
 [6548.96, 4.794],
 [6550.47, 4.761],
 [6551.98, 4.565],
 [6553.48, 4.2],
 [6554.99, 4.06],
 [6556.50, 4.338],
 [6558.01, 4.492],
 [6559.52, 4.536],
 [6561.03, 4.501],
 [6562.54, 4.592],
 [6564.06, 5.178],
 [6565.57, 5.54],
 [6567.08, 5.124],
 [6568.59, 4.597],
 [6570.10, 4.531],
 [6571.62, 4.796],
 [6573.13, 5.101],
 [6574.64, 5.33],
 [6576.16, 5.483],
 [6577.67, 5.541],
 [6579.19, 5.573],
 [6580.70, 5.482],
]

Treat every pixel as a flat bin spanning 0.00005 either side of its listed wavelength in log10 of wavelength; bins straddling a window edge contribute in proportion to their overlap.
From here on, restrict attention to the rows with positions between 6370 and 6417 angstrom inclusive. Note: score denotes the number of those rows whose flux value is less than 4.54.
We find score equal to 8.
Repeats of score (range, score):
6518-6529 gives 2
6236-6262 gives 3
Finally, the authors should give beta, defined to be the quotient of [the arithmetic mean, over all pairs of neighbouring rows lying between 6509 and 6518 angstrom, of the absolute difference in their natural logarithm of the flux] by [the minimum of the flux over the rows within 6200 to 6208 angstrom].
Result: 0.0129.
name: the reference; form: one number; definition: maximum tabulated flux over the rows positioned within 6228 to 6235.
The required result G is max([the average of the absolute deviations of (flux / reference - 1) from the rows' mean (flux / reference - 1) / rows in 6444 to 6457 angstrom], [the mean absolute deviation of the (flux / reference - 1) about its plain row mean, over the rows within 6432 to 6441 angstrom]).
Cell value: 0.019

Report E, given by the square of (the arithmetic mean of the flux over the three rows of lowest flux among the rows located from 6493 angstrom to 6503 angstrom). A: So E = 12.4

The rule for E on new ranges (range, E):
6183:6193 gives 24.5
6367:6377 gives 17.9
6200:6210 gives 19.0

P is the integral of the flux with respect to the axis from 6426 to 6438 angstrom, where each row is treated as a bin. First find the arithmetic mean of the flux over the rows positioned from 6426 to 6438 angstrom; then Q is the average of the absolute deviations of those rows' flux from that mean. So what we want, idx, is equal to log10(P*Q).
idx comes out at 1.1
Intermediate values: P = 57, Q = 0.21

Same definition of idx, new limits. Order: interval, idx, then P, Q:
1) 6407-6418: 0.9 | 54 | 0.14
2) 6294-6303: 0.8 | 42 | 0.16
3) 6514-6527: 1.3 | 56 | 0.35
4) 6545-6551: 0.7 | 27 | 0.18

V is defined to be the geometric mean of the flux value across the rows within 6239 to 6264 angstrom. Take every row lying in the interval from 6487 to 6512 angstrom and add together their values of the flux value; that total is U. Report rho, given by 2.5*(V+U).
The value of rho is 173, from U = 64.3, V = 4.8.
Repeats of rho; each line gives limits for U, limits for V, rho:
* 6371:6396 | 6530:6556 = 198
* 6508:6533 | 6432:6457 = 194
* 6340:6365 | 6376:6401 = 218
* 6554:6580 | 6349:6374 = 221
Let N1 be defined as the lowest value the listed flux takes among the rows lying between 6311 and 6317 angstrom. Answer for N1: 4.506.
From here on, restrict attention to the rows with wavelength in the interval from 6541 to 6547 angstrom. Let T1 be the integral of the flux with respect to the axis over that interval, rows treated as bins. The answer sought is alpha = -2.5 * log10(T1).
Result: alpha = -3.49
